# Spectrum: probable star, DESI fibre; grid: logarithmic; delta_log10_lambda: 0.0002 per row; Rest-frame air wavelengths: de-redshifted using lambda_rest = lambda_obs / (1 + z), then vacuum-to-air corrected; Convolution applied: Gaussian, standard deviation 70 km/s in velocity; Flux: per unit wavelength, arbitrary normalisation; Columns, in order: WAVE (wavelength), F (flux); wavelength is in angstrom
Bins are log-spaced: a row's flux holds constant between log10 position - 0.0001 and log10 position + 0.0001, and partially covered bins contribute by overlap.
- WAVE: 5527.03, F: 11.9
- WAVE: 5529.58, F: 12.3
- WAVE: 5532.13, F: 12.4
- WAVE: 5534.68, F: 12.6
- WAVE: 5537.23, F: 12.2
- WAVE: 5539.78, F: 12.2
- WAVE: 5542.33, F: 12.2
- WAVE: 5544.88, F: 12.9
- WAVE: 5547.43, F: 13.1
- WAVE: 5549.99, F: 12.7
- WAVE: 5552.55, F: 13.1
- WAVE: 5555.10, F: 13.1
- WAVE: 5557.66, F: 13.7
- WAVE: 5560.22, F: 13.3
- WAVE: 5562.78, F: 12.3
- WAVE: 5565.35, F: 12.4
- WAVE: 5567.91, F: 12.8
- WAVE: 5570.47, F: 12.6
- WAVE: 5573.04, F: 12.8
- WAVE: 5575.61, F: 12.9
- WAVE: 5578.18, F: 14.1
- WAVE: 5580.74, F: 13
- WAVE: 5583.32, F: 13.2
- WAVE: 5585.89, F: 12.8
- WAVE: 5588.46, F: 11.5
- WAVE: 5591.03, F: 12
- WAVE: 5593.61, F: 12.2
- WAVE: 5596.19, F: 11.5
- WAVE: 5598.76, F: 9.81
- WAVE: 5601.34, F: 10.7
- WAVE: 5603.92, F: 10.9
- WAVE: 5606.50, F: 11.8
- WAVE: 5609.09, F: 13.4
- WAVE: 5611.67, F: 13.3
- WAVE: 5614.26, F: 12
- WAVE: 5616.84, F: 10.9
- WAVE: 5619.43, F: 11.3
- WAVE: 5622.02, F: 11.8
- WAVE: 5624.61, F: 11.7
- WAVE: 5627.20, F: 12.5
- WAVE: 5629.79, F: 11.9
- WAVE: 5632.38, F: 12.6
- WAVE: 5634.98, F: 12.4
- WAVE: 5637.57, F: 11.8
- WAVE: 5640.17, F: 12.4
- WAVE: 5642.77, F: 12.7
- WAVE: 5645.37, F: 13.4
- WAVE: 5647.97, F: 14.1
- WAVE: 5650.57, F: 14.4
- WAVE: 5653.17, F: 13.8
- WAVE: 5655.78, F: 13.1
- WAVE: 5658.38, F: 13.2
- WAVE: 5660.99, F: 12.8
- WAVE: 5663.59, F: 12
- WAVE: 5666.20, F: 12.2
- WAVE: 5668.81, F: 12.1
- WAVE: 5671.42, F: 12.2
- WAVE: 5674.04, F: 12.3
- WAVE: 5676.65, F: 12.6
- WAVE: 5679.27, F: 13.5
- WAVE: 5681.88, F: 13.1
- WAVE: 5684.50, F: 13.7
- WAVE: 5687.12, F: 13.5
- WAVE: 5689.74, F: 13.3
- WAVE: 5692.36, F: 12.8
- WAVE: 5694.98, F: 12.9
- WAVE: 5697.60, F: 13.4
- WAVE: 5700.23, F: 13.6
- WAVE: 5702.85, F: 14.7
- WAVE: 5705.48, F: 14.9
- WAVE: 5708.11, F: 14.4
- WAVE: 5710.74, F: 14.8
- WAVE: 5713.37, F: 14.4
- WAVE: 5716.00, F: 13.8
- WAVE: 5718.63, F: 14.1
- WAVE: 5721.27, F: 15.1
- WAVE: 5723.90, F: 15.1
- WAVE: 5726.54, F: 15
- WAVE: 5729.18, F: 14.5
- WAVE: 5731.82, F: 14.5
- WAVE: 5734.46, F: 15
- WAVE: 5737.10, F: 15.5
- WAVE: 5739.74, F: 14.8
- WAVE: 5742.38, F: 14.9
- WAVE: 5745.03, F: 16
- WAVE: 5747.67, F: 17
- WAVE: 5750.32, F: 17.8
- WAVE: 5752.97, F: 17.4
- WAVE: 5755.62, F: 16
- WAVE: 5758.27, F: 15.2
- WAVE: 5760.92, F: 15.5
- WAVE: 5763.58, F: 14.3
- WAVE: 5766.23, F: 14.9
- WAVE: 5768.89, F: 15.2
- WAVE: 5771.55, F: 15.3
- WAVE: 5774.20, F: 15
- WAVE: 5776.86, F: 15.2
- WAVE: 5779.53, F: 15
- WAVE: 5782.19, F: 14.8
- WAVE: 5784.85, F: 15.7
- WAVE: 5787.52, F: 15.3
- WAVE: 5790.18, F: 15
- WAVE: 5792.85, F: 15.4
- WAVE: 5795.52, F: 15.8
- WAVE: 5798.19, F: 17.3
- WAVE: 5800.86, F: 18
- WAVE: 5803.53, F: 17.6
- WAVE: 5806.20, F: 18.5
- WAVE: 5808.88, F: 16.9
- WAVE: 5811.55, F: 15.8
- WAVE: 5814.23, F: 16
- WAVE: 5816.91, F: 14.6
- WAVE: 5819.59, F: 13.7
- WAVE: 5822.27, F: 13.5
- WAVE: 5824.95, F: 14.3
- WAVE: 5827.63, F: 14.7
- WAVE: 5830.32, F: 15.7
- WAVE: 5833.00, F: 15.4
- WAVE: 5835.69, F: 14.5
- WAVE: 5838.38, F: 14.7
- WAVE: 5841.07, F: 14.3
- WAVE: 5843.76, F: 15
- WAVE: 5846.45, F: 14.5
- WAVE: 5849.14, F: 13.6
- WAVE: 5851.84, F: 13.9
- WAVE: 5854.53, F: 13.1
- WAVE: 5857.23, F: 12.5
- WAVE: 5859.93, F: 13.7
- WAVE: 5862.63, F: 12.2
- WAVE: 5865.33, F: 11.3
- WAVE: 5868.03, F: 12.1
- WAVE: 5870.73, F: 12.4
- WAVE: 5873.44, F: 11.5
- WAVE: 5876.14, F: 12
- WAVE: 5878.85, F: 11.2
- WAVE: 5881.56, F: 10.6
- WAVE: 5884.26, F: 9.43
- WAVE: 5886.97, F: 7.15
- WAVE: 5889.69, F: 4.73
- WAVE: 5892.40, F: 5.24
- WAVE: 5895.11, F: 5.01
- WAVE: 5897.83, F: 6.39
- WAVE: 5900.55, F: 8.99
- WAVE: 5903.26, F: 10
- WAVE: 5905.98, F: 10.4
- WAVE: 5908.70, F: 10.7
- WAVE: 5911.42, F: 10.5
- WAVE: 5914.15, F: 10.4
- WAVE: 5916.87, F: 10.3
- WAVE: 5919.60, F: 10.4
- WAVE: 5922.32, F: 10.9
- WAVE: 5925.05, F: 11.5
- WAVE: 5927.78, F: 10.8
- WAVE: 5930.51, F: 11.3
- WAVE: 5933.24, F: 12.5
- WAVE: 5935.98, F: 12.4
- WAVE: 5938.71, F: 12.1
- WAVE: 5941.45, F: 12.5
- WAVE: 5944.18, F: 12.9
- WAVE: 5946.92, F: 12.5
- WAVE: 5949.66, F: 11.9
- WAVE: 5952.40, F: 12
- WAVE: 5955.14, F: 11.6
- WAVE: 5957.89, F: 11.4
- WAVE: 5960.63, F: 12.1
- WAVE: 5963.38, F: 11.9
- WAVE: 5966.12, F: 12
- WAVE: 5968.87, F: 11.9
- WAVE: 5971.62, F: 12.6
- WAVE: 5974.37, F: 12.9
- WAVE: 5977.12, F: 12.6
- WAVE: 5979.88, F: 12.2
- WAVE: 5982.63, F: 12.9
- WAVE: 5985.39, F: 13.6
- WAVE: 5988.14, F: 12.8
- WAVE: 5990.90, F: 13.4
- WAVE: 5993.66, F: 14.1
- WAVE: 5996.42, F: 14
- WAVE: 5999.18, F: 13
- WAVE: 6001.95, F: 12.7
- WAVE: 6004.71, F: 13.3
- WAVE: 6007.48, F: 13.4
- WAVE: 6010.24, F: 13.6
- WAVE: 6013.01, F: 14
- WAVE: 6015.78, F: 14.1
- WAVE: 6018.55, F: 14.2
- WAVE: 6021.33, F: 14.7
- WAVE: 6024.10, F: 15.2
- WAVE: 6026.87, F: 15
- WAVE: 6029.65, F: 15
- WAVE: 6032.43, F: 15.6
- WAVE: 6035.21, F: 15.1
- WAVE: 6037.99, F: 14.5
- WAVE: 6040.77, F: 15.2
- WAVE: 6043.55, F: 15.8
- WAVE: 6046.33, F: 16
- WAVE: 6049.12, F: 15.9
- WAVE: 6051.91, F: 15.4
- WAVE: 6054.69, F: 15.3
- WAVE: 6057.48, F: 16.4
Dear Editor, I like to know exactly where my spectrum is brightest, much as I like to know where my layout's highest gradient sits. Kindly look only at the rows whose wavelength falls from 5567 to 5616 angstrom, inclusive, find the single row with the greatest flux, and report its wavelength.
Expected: 5578.18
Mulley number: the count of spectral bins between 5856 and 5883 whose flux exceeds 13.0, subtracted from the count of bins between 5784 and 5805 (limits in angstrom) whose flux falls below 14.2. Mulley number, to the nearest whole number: -1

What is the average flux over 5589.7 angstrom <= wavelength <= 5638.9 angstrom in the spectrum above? 11.8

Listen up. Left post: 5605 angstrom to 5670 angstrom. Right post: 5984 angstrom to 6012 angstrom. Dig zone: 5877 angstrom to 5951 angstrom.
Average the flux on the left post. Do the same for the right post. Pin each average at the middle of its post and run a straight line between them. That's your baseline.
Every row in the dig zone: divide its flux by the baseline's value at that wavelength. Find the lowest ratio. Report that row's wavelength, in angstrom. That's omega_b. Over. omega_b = 5889.69 angstrom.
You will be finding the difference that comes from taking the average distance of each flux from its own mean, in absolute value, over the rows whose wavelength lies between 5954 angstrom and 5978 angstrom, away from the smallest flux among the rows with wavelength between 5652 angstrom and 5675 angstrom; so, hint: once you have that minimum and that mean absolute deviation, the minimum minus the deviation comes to 11.6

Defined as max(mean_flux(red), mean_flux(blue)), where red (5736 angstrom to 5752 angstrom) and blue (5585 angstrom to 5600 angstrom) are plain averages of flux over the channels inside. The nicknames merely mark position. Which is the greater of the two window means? 16.0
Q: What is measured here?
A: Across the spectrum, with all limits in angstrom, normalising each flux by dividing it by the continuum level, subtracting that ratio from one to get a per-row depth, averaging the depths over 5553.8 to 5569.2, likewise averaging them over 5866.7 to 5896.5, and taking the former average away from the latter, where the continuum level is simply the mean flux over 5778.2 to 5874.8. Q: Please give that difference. 0.25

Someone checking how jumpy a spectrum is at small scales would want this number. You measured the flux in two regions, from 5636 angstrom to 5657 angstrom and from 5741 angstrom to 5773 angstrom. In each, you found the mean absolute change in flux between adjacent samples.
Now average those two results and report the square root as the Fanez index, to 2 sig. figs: 0.80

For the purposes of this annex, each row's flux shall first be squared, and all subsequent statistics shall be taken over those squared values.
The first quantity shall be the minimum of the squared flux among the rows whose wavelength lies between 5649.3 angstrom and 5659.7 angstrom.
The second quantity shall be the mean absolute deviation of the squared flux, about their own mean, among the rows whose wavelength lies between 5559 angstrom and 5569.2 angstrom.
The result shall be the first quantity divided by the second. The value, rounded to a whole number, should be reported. 19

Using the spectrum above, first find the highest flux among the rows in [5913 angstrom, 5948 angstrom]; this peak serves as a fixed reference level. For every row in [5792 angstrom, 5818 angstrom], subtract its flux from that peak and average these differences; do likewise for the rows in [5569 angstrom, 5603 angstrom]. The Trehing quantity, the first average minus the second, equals -4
